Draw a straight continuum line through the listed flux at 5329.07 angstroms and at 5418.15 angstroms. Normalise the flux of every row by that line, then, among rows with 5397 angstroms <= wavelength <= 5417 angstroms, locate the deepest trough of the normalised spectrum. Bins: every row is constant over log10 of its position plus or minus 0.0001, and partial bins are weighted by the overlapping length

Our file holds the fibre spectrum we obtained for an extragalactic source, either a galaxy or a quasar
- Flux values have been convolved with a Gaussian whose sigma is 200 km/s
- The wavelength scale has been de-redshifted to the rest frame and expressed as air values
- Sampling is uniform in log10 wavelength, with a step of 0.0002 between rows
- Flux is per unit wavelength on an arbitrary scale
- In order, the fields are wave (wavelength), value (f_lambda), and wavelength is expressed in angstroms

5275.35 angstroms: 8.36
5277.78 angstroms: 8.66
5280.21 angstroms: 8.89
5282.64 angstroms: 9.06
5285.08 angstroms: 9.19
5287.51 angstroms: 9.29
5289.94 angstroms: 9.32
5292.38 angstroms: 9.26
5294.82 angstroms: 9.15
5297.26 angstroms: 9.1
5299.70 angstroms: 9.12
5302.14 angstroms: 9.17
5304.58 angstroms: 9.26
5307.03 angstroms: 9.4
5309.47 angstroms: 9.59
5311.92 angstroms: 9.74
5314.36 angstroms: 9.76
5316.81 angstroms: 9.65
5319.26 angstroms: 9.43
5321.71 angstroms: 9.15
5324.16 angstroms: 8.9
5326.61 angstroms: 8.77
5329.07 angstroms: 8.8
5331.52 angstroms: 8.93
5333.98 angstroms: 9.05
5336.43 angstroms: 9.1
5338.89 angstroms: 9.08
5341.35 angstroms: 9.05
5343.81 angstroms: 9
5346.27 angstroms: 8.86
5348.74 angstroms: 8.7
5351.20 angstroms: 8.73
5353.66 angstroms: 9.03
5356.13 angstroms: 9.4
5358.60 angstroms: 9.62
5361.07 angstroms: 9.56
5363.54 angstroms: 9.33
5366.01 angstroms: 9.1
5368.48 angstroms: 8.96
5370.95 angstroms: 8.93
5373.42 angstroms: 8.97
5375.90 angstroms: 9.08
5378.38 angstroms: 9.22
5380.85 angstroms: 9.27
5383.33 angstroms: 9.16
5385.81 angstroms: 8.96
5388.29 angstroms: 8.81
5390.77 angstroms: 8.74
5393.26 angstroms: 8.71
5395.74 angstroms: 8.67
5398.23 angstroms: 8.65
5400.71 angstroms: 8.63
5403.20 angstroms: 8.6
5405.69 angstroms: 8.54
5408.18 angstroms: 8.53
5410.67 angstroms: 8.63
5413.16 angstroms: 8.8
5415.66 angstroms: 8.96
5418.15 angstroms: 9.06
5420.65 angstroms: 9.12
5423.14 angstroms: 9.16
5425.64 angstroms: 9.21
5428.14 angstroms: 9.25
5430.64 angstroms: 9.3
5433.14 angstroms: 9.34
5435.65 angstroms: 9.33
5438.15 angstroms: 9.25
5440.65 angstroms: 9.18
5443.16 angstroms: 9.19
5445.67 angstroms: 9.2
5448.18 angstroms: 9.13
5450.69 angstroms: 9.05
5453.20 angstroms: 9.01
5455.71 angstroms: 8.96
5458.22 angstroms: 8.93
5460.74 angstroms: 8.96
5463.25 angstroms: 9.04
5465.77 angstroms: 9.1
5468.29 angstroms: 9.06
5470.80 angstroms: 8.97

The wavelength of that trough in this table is 5408.18 angstroms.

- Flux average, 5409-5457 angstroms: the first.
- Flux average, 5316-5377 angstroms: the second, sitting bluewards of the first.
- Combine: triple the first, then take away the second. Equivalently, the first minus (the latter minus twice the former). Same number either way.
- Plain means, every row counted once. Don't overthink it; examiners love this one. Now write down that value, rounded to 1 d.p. 18.2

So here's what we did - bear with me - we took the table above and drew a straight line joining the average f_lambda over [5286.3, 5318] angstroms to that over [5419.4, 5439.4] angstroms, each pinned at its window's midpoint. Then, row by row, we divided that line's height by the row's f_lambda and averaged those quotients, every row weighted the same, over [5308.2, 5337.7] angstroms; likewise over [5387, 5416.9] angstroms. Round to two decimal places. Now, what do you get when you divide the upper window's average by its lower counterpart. 1.05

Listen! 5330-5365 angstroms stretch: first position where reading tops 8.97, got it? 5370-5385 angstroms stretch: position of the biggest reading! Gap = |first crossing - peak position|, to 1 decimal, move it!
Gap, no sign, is 46.9 angstroms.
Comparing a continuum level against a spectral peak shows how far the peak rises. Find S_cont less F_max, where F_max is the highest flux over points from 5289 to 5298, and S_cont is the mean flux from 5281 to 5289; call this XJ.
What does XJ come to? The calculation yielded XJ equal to -0.14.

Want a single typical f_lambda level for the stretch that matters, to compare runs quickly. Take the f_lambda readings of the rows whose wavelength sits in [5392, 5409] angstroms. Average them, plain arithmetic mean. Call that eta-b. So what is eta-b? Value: 8.62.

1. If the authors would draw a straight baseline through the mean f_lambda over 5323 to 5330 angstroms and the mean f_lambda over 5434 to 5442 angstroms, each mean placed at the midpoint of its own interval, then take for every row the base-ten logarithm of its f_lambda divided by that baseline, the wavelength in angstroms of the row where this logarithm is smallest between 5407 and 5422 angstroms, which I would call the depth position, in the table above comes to 5408.18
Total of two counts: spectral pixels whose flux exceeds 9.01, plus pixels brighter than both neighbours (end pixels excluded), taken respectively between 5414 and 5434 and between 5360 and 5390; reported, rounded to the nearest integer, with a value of 8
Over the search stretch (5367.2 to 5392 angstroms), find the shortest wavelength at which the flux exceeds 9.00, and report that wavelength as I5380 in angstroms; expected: 5375.90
